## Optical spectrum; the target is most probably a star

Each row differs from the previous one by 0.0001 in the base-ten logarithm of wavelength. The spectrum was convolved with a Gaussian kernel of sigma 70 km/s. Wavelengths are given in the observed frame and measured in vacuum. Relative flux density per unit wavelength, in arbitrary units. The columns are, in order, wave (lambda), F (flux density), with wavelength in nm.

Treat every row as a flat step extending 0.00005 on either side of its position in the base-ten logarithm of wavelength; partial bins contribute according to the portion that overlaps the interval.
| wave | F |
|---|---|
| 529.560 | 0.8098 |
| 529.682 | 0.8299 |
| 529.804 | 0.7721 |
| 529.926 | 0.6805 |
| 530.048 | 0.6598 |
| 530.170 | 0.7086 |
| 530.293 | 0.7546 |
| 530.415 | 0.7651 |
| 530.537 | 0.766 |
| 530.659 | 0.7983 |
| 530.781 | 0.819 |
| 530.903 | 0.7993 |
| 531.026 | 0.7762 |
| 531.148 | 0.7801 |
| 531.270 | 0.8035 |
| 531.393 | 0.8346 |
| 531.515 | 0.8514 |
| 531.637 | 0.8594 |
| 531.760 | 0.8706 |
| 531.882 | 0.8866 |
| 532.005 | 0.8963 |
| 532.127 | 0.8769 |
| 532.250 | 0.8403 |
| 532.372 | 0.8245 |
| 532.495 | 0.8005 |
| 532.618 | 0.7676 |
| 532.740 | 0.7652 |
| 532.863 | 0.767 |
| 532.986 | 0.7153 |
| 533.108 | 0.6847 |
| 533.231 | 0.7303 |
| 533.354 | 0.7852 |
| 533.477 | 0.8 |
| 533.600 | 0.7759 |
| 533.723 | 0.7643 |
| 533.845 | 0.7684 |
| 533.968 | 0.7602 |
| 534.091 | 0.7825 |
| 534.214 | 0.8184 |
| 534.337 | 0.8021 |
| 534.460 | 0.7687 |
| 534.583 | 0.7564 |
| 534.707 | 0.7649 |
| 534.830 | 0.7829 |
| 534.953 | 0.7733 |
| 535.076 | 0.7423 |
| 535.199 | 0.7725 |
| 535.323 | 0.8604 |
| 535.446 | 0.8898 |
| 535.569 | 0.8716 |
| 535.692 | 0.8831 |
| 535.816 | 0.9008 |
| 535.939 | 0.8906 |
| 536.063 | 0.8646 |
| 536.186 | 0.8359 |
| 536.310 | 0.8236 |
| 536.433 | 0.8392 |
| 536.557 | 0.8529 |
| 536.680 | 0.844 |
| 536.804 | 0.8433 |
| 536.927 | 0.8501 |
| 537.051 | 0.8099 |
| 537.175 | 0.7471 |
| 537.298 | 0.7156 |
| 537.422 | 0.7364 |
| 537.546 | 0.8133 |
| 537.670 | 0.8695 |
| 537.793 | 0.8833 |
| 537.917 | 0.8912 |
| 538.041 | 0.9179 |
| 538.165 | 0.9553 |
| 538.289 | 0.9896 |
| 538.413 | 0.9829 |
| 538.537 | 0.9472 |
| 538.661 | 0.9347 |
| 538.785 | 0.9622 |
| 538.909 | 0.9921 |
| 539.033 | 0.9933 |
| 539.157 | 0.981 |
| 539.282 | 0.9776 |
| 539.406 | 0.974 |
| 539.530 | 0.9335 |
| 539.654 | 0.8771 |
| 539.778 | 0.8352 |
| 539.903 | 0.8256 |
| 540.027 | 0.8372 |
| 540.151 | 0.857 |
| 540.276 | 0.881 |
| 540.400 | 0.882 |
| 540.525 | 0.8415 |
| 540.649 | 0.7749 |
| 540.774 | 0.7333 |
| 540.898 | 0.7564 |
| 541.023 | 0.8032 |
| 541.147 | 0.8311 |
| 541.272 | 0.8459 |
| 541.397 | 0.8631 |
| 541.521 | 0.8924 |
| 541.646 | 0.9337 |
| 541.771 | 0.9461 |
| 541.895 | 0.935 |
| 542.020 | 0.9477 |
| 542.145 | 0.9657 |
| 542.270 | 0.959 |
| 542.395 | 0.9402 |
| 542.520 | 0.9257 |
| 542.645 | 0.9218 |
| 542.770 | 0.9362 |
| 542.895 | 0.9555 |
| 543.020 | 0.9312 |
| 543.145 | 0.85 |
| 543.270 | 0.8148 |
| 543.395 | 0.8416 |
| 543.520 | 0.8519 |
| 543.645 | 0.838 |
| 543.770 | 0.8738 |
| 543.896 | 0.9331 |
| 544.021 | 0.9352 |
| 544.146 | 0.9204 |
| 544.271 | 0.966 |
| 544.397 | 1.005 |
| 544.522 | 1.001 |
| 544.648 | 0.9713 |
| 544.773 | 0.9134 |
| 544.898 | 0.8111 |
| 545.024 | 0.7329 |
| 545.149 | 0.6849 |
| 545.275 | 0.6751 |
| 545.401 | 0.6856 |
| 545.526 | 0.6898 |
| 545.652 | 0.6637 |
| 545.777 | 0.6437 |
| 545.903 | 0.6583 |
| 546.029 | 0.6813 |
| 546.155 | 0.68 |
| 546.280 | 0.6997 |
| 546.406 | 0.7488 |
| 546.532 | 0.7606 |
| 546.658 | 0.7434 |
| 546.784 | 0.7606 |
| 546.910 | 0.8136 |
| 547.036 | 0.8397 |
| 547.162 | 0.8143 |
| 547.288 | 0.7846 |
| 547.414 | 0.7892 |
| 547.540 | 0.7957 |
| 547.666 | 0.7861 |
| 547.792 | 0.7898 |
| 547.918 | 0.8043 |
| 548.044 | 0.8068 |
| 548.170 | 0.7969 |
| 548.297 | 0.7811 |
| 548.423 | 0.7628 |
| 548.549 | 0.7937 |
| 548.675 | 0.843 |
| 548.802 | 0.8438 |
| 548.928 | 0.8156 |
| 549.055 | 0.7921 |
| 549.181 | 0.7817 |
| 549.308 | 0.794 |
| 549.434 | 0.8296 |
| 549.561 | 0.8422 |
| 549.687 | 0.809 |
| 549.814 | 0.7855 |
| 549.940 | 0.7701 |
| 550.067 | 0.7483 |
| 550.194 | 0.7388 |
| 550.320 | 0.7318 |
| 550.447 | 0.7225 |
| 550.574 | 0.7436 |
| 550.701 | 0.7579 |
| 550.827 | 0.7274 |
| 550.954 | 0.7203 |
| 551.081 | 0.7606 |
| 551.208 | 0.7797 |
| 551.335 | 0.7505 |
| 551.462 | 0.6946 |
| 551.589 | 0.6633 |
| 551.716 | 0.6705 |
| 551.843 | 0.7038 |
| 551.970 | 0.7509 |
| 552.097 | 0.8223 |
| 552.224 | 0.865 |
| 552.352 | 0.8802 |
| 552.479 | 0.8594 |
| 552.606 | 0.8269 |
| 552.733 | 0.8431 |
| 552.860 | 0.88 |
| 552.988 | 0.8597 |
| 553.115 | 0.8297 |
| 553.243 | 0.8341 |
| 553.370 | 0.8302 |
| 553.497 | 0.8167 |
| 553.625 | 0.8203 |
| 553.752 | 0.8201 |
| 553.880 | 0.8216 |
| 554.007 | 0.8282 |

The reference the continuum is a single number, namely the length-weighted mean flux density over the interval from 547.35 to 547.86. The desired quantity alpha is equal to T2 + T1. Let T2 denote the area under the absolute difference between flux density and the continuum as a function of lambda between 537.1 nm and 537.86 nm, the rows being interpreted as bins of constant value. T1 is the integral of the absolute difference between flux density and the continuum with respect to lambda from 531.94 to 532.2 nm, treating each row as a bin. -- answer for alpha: 0.070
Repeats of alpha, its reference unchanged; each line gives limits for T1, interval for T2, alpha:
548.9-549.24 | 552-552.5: 0.035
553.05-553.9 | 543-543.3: 0.050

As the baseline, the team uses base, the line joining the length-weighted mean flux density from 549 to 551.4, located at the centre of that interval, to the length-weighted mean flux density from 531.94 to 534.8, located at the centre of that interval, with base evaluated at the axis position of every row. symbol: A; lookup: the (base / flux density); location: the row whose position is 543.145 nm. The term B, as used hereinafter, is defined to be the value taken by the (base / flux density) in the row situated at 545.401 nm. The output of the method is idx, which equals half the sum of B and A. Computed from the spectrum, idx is 1.02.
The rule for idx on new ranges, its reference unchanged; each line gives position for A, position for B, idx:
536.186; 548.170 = 0.95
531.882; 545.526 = 1.00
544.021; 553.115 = 0.87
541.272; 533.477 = 0.95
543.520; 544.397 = 0.84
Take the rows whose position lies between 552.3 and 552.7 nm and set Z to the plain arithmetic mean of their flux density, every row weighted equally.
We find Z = 0.86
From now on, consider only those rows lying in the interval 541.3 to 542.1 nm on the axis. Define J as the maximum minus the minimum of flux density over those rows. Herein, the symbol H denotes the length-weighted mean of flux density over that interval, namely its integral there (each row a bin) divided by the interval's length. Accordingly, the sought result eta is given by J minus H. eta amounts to -0.83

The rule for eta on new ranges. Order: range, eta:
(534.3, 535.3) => -0.71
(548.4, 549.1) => -0.73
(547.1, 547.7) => -0.76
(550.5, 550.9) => -0.71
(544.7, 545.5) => -0.51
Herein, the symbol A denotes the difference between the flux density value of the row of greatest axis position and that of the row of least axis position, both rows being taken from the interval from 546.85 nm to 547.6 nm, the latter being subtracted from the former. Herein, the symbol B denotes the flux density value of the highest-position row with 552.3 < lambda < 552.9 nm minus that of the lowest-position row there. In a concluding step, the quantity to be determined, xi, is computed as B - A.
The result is 0.02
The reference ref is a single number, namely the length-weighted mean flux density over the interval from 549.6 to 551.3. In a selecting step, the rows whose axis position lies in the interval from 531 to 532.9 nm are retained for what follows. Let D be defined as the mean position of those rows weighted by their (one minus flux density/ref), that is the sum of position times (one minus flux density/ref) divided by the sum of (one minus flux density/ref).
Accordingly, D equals 531.87 nm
